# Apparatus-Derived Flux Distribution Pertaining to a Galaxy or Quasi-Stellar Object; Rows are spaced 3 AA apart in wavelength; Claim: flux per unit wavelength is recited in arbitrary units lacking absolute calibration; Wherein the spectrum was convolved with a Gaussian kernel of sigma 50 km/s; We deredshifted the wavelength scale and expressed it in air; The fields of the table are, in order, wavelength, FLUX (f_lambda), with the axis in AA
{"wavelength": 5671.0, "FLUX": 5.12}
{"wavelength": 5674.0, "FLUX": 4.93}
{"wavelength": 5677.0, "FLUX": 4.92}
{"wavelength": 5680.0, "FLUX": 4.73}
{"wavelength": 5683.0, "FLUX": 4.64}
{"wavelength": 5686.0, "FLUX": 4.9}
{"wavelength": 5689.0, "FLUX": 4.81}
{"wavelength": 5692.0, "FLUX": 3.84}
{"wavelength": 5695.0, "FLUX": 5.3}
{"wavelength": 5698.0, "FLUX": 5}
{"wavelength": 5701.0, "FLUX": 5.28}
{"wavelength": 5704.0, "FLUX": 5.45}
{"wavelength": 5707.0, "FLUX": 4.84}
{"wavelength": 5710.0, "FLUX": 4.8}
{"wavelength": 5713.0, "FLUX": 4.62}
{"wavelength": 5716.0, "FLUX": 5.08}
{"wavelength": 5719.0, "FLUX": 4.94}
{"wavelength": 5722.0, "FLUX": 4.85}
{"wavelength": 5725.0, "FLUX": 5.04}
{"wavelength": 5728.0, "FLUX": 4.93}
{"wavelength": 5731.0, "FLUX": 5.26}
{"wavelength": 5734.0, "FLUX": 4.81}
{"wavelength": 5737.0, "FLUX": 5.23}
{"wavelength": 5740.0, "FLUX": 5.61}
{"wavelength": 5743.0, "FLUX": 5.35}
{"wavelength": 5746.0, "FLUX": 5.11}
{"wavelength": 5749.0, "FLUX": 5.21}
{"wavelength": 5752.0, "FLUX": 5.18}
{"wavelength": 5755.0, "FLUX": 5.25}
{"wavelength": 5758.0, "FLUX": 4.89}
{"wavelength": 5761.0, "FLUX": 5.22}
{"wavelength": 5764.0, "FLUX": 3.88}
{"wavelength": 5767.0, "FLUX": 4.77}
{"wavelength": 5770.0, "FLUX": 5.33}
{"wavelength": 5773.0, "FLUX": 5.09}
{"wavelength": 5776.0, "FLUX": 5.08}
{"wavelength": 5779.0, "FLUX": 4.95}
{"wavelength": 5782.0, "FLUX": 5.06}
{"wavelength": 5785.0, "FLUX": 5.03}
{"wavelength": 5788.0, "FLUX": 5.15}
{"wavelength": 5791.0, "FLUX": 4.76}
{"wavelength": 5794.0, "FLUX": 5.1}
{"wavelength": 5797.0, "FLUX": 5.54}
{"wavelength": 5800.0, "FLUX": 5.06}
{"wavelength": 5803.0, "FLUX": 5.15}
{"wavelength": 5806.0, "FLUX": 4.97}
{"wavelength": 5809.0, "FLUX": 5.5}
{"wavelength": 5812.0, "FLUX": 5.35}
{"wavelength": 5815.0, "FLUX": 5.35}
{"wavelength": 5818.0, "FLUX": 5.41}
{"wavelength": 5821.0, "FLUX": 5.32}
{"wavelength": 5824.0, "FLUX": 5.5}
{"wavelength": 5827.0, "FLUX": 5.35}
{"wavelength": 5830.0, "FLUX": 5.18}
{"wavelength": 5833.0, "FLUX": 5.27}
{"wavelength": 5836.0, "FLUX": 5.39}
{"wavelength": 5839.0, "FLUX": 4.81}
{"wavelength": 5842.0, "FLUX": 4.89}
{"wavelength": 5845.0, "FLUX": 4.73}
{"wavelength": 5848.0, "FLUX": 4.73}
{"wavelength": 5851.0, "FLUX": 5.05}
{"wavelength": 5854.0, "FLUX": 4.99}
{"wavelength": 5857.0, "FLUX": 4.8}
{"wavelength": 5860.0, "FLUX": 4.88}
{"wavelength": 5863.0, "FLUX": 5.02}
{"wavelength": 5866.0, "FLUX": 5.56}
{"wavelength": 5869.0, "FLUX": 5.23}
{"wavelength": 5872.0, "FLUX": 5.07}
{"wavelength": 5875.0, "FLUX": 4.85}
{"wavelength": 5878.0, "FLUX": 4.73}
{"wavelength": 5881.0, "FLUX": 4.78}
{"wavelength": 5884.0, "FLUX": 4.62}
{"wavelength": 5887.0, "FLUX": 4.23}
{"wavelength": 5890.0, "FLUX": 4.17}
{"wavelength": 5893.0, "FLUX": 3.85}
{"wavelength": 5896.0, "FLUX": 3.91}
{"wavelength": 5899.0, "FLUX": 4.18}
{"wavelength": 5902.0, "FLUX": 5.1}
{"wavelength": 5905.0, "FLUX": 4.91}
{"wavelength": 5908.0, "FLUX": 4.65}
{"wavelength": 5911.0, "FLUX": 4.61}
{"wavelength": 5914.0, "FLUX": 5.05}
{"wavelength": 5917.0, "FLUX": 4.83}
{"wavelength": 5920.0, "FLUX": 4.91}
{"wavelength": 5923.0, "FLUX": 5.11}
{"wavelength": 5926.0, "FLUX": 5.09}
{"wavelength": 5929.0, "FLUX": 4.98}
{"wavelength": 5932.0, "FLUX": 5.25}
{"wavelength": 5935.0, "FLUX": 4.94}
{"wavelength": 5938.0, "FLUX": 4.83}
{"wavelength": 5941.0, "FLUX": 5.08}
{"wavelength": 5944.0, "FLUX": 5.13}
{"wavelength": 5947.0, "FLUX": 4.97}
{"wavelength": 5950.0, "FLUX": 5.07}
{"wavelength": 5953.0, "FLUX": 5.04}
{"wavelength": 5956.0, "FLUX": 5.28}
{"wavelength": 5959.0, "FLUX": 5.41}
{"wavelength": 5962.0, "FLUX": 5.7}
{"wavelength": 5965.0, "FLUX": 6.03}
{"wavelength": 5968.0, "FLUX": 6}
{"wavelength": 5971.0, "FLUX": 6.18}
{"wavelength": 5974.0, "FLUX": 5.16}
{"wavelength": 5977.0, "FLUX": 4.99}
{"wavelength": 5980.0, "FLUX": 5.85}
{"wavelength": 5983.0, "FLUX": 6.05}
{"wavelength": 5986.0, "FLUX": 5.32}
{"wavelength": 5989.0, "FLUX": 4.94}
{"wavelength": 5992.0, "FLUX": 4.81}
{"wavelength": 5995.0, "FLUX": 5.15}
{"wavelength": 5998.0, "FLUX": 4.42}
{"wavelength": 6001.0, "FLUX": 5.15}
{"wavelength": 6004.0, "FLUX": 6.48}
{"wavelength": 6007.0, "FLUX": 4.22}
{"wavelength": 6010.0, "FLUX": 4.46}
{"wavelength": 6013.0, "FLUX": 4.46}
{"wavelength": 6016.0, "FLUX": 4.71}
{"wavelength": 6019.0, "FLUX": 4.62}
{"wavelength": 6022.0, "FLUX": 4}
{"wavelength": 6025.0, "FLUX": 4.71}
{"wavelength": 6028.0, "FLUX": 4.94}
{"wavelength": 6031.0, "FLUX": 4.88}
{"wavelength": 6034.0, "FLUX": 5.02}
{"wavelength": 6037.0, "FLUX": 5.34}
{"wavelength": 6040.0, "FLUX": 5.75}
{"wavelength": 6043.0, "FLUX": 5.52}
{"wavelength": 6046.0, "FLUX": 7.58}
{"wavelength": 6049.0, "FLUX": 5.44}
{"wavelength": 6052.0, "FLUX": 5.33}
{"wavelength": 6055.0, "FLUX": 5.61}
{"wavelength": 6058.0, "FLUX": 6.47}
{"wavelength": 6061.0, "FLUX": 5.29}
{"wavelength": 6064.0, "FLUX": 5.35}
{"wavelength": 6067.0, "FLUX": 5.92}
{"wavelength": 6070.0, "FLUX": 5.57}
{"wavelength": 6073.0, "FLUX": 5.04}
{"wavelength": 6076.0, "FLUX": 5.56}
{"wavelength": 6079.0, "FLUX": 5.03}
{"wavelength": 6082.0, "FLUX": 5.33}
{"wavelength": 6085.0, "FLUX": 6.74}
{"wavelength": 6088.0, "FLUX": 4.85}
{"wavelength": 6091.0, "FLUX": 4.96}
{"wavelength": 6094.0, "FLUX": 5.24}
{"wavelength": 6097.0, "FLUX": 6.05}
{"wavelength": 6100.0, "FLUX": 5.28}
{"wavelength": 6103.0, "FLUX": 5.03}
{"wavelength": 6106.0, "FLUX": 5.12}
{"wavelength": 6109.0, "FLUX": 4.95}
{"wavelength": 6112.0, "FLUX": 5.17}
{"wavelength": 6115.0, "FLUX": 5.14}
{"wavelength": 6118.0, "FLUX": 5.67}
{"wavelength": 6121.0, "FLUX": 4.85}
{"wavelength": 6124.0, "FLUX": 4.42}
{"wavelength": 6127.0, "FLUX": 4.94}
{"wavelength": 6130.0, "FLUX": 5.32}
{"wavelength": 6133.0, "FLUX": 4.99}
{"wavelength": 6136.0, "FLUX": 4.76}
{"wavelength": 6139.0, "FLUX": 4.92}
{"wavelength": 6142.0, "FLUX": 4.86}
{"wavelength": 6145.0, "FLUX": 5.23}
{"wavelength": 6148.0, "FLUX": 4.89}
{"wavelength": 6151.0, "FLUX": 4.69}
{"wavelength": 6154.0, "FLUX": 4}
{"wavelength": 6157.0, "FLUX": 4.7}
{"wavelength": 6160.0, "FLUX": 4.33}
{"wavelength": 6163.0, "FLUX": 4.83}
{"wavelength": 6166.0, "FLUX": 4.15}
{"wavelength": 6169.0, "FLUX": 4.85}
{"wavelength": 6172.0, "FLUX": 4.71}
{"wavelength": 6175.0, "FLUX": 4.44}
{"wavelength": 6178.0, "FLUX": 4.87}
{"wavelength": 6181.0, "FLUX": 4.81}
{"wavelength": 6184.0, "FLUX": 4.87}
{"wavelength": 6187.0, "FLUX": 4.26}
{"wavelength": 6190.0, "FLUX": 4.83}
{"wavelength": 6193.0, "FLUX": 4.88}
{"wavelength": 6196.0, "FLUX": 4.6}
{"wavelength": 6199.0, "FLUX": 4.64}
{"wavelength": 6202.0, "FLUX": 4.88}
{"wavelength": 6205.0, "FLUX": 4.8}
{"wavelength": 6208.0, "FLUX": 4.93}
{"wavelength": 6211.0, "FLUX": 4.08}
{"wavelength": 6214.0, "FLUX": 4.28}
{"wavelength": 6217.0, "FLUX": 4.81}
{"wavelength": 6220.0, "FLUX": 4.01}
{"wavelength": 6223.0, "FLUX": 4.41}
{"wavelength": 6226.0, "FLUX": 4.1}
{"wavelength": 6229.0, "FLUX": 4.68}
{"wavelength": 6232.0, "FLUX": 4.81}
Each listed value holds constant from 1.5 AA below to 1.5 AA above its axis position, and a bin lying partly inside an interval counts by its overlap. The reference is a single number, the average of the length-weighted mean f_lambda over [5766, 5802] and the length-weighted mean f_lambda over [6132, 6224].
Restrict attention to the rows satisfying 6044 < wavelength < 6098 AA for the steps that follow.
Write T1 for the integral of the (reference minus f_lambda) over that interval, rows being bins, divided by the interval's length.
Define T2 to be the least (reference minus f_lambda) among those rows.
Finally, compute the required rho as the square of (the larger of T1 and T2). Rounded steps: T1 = -0.8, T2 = -2.71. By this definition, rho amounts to 0.574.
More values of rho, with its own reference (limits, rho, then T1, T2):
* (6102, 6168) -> 0.000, 0.0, -0.80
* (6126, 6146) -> 0.017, -0.1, -0.45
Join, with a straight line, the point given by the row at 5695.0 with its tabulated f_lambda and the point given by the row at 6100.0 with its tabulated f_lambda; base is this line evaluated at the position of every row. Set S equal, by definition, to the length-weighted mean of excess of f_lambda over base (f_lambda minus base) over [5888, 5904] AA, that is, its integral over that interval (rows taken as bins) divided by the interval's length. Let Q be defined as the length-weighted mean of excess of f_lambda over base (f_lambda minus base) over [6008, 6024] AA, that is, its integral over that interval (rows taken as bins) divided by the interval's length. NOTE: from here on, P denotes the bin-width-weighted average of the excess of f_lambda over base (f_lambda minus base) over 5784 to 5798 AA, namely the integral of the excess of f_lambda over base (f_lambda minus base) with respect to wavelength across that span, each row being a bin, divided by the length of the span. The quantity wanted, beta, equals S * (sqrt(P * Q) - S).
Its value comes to -1.47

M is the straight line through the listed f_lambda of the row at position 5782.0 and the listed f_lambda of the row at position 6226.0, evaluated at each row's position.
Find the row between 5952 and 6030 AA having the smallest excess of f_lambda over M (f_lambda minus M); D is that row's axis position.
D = 6022.0 AA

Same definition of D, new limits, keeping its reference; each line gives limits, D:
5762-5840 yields 5764.0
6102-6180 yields 6154.0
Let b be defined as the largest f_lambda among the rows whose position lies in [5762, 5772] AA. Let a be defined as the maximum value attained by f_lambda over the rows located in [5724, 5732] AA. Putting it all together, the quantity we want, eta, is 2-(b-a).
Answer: 1.9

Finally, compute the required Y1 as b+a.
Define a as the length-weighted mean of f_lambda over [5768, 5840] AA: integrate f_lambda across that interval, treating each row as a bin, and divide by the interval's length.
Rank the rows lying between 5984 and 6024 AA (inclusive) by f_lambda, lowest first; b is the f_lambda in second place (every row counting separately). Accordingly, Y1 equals 9.4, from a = 5.20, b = 4.22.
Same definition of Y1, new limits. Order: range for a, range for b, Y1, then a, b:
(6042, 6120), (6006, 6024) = 9.7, 5.50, 4.22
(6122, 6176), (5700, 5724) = 9.5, 4.73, 4.8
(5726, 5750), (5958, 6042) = 9.4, 5.19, 4.22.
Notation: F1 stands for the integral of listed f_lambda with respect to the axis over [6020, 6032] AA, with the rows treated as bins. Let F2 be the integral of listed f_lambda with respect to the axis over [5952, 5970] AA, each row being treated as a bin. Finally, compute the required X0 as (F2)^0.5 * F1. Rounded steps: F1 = 55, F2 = 101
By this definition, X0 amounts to 557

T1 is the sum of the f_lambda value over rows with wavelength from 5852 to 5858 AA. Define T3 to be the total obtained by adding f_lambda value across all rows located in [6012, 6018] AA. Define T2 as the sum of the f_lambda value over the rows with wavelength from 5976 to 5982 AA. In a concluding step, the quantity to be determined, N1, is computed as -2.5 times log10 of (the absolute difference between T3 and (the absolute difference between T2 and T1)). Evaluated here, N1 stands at -2.27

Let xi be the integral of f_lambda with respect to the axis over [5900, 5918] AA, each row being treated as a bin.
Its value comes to 87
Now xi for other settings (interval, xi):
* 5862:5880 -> 91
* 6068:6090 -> 120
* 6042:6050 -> 50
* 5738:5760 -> 115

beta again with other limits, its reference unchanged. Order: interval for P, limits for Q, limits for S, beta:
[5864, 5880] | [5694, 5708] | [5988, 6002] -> -0.23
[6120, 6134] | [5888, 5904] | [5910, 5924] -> -0.39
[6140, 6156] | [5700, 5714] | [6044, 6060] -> -0.27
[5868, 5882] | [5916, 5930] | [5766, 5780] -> -0.14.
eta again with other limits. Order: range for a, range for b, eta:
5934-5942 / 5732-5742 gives 1.5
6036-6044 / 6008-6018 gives 3.0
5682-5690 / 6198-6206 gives 2.0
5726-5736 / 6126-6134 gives 1.9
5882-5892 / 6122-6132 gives 1.3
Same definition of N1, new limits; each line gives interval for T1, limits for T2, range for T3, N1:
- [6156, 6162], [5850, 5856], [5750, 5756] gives -2.44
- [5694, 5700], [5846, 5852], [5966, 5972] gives -2.67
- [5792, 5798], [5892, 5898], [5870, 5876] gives -2.12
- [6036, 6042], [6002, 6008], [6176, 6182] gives -2.42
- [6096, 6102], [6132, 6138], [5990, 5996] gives -2.31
